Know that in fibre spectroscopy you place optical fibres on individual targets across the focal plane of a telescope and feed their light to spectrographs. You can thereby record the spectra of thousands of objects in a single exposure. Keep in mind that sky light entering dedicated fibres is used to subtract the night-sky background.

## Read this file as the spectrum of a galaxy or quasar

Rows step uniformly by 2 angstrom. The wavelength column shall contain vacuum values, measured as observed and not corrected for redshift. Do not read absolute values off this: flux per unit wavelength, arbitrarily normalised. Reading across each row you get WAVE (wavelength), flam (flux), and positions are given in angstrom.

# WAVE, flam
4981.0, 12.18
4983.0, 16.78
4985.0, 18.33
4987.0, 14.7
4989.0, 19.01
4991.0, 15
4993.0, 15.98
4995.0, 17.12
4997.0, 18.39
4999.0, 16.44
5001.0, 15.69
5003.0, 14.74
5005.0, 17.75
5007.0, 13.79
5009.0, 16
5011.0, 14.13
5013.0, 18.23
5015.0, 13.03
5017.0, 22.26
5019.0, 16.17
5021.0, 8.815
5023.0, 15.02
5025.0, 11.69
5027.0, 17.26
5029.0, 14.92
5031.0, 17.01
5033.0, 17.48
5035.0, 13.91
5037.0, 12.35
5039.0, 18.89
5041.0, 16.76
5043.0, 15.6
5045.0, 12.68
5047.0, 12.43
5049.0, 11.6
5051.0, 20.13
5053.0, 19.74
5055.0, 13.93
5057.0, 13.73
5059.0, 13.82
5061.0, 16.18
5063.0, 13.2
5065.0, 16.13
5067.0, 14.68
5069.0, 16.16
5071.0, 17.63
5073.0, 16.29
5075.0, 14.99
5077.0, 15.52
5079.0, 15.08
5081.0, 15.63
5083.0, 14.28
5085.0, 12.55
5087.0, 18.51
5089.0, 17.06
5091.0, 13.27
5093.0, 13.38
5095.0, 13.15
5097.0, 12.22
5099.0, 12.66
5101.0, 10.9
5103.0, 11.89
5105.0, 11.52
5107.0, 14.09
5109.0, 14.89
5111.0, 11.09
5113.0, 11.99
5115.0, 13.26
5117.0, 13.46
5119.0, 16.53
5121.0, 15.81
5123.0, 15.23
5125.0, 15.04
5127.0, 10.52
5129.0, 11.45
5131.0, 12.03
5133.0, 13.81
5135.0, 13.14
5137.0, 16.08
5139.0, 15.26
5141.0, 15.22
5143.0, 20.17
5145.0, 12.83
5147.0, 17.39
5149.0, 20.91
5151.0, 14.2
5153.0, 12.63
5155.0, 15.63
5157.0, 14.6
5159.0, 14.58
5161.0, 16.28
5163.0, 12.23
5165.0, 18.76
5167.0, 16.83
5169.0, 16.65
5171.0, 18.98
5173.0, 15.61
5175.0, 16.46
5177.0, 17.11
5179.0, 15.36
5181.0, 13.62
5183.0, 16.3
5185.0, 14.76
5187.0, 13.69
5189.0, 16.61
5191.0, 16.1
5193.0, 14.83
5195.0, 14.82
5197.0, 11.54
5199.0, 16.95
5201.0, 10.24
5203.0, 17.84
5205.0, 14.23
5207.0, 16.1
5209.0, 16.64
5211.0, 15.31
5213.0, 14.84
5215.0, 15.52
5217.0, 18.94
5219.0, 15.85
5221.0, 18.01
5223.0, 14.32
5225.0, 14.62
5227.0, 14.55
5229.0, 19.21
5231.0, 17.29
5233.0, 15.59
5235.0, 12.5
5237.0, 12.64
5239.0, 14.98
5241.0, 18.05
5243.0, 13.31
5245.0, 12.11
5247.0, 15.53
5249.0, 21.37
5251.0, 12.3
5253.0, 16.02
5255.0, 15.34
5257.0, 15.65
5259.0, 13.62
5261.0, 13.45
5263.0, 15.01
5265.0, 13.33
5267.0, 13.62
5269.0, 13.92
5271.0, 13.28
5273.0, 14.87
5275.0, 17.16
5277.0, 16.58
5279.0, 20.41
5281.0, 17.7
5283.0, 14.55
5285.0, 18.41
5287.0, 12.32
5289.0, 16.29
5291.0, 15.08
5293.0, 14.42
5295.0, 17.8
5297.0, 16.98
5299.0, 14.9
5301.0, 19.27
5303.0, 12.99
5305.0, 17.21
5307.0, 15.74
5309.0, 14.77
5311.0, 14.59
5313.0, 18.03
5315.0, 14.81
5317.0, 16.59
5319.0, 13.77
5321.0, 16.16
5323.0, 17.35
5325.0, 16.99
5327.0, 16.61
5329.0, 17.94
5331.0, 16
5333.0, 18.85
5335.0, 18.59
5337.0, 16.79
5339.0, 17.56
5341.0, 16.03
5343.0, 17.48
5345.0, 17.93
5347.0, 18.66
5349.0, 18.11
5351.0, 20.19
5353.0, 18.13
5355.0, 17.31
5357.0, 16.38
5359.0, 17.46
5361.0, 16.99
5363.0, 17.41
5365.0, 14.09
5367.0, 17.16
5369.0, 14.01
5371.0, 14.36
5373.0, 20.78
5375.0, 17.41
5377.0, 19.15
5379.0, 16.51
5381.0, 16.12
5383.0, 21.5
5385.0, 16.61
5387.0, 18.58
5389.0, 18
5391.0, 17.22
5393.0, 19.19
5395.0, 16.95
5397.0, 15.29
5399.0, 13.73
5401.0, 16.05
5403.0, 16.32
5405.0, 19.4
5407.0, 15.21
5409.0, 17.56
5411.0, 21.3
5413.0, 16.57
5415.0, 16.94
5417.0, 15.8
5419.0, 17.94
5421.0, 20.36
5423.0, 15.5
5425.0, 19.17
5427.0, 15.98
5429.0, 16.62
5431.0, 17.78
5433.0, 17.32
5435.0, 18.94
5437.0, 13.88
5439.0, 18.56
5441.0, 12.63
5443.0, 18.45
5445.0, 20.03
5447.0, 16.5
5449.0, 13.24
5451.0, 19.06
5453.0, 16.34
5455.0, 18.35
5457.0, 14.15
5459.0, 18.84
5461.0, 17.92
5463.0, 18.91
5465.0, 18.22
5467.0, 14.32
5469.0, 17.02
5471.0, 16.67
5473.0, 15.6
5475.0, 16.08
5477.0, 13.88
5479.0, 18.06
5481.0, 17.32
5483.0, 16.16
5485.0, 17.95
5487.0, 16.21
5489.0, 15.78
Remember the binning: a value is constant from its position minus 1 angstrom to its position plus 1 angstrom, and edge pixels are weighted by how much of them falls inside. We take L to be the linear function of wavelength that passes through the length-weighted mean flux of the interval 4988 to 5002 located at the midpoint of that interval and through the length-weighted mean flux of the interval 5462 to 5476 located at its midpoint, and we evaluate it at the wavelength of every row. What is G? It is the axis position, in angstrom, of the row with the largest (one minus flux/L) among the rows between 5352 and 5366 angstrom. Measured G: 5365.0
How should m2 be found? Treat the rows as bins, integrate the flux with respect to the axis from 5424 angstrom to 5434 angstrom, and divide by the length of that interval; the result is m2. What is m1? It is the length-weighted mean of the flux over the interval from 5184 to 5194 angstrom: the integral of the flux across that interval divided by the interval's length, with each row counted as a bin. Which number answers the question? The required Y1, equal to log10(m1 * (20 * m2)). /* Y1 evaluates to 3.72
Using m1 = 15.2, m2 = 17.4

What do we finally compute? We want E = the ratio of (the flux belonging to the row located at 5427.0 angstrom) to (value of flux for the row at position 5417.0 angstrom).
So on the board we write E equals 1.01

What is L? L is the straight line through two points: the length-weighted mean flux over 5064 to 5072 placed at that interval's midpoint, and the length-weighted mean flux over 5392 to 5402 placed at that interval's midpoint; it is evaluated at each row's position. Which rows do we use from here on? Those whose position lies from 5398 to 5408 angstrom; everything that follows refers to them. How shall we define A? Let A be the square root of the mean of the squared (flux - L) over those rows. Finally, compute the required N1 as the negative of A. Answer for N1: -1.9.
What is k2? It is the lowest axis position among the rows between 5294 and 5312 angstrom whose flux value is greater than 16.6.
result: 5295.0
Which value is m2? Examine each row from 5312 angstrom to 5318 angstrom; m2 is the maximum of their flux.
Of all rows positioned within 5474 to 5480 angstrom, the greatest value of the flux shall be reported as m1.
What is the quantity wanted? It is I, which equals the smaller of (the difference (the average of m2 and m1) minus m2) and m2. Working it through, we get 0.0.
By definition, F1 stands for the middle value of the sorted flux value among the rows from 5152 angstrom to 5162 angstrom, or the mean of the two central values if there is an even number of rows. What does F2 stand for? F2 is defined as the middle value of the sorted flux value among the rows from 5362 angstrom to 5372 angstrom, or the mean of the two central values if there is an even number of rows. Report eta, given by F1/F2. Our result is 1.02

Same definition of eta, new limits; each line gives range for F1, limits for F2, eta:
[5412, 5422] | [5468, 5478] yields 1.05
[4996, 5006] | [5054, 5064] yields 1.19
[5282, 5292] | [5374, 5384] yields 0.87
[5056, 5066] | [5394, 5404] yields 0.86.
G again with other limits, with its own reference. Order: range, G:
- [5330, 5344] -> 5331.0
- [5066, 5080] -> 5067.0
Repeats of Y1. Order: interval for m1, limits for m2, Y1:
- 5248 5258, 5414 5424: 3.75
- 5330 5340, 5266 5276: 3.71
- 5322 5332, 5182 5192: 3.72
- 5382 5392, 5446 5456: 3.79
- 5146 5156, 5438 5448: 3.75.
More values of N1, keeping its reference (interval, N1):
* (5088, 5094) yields -2.4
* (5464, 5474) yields -1.3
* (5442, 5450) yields -2.7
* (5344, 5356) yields -2.3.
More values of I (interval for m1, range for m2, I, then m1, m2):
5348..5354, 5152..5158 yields 2.3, 20.19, 15.63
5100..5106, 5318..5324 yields -2.7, 11.89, 17.35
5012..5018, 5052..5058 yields 1.3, 22.26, 19.74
